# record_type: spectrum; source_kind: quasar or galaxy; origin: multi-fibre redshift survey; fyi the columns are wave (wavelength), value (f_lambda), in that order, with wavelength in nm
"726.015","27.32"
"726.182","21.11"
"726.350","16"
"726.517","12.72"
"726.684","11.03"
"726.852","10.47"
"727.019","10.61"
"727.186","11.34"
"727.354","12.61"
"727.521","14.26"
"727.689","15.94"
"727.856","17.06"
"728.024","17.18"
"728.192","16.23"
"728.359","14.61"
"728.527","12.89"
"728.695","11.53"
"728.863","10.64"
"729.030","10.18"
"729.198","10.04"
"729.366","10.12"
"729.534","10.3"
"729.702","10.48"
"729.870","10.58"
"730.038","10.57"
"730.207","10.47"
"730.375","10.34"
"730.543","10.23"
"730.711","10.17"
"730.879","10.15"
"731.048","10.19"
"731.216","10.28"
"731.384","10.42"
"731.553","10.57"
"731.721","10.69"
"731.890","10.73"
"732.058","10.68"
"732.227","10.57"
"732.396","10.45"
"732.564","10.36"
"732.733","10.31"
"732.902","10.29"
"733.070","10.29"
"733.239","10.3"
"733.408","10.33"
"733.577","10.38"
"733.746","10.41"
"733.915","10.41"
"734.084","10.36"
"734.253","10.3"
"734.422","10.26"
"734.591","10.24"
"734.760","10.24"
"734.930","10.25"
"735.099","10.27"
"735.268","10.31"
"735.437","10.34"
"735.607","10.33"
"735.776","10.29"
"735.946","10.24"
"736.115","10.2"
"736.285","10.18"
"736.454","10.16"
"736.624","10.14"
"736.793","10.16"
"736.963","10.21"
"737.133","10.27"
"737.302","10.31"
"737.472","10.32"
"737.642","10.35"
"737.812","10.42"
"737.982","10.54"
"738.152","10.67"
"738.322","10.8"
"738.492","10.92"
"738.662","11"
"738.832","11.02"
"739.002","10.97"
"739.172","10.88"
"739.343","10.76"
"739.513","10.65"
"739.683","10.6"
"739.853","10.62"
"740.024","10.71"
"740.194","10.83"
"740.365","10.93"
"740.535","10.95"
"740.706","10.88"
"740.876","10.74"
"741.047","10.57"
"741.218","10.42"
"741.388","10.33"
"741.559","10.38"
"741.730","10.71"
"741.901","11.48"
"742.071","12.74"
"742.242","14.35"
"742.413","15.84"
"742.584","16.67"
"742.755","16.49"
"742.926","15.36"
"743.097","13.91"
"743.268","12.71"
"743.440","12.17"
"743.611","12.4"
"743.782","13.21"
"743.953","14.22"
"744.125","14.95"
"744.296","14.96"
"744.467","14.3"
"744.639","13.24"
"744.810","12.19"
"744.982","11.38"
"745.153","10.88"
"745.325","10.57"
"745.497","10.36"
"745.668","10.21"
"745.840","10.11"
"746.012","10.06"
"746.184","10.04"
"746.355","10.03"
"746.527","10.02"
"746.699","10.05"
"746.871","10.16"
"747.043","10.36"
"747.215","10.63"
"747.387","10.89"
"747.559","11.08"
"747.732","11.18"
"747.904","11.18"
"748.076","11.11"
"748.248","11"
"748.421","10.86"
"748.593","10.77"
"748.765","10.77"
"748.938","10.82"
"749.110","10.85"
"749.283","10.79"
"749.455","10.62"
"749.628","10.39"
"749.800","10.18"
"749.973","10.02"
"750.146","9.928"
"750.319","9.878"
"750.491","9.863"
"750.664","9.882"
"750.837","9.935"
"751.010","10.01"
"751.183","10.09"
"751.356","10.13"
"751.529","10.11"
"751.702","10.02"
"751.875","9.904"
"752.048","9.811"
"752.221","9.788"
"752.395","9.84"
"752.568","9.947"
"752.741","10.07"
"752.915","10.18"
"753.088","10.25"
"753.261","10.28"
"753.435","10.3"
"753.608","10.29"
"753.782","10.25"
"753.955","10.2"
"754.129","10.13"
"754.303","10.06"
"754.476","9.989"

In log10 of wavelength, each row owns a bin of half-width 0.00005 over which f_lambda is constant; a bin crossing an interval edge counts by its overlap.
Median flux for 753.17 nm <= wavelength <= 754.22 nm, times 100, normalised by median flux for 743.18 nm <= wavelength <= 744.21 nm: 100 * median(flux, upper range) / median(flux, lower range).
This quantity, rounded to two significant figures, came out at 79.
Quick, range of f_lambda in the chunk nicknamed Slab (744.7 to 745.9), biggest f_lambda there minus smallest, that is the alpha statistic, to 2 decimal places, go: 2.08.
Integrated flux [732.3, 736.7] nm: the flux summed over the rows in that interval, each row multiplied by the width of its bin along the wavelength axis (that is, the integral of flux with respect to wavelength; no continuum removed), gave 45.3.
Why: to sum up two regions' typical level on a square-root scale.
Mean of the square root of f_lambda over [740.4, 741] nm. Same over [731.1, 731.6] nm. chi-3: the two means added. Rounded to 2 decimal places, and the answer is 6.52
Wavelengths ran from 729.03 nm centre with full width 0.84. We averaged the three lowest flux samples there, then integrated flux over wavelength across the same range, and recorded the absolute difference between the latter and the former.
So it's 1.3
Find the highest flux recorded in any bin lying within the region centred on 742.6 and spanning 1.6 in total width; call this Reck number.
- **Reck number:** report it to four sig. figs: 16.67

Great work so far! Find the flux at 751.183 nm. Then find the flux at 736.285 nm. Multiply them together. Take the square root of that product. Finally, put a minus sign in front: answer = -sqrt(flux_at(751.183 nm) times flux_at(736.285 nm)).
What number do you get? -10.1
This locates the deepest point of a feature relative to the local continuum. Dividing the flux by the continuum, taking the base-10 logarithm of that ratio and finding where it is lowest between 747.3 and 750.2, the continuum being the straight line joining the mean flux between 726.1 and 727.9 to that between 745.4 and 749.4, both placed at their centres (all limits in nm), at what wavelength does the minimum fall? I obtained 750.146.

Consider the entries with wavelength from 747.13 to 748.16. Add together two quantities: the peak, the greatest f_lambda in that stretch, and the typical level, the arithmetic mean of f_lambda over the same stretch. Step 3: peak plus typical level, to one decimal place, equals 22.2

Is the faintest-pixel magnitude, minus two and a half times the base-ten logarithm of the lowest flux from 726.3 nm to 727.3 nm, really -2.55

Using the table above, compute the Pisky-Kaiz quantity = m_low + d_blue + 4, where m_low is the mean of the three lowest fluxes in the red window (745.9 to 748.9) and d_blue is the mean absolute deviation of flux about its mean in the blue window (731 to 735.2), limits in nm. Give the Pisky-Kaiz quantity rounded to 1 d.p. 14.1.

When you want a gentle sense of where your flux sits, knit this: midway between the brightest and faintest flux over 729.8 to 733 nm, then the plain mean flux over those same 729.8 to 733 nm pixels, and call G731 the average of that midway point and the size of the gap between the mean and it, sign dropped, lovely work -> 5.23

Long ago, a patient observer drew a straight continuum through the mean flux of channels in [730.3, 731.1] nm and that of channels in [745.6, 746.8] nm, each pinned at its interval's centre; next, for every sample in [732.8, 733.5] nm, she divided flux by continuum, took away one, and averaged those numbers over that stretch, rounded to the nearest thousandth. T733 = 0.011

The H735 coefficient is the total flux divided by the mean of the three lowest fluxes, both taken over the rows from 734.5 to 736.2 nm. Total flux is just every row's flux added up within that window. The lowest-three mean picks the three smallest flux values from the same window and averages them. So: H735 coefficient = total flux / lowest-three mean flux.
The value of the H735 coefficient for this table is 10.04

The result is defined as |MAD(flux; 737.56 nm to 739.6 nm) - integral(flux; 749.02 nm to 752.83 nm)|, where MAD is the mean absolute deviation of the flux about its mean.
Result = 38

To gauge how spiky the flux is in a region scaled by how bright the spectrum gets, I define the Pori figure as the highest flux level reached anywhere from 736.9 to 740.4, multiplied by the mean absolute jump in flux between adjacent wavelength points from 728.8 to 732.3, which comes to 1.3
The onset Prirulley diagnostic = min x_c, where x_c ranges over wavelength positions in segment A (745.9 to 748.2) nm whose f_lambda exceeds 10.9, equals 747.559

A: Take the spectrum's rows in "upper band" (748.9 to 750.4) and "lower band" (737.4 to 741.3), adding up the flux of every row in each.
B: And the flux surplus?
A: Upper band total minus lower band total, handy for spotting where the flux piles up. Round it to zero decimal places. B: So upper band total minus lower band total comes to -153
